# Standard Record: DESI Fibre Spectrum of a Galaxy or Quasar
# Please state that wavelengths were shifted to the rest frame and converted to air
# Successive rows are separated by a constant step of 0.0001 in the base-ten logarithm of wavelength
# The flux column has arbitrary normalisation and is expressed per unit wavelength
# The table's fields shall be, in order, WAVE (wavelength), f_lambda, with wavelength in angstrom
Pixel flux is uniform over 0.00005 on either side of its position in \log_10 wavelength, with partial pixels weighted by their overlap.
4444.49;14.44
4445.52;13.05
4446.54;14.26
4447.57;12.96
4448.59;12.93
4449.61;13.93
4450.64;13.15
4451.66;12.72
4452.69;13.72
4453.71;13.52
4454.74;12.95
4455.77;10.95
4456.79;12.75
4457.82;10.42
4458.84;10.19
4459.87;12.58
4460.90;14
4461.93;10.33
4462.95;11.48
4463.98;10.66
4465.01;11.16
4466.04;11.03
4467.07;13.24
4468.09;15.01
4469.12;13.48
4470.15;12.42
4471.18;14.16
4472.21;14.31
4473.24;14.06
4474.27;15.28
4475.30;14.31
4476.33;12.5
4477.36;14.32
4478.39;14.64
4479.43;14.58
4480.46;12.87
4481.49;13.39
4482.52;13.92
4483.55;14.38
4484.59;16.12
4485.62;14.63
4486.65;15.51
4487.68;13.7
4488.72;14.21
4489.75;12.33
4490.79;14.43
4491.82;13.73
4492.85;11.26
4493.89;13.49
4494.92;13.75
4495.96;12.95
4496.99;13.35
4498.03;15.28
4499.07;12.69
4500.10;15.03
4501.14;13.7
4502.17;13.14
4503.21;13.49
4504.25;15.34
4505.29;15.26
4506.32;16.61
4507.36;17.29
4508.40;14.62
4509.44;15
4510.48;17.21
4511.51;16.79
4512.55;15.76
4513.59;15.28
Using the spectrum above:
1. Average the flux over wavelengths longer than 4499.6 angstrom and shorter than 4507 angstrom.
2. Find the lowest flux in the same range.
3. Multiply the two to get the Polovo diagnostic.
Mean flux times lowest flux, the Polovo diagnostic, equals 193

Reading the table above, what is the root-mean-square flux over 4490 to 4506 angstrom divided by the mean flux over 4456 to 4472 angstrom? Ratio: 1.13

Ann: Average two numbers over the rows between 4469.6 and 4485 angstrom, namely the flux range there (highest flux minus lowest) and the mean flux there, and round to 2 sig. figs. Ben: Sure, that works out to 8.9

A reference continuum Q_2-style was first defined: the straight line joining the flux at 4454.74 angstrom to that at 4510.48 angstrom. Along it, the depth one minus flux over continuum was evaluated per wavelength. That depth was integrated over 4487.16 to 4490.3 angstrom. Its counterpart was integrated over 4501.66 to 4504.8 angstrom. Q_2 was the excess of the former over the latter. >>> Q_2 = -0.1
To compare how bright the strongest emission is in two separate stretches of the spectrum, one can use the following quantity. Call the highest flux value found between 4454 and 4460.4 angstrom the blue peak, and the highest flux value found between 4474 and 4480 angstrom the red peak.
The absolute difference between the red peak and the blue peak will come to 2.3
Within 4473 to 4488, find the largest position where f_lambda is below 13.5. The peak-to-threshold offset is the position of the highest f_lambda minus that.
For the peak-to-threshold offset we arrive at 3.1 angstrom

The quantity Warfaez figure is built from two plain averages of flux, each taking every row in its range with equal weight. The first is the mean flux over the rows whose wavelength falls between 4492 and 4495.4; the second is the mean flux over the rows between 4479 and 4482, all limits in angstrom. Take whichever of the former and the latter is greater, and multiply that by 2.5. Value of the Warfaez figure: 34.0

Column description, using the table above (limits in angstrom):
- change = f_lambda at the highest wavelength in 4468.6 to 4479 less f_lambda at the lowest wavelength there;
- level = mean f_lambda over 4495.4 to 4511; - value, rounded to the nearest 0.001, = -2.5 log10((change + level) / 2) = -2.250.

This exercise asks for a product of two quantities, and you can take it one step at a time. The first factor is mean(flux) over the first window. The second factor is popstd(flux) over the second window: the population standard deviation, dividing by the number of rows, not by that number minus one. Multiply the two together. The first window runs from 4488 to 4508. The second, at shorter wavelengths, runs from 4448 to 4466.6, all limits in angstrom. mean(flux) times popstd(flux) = 18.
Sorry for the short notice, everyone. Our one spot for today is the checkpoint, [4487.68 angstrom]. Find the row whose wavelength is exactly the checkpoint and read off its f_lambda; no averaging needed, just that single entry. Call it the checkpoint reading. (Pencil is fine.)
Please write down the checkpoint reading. 13.7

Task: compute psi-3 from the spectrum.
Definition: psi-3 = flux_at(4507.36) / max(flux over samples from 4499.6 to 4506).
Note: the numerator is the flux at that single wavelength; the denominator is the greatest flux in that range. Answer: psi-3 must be 1.13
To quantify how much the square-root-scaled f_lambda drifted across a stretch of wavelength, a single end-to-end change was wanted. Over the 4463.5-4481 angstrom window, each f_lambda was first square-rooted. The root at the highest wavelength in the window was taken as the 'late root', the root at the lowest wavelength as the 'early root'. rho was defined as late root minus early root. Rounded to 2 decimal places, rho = 0.32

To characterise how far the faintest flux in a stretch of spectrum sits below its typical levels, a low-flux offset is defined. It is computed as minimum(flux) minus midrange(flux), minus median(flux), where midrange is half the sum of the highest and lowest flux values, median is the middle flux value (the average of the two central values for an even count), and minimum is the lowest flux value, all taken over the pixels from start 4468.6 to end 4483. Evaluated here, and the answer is -15.5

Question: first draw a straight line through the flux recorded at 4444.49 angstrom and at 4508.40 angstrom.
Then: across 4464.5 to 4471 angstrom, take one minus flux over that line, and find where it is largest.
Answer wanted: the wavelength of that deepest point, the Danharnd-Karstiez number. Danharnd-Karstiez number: 4466.04 angstrom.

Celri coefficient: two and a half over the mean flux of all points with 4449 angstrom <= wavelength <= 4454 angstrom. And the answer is 0.186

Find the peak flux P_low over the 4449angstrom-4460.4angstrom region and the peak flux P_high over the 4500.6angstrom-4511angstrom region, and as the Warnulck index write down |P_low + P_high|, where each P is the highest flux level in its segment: 31.2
